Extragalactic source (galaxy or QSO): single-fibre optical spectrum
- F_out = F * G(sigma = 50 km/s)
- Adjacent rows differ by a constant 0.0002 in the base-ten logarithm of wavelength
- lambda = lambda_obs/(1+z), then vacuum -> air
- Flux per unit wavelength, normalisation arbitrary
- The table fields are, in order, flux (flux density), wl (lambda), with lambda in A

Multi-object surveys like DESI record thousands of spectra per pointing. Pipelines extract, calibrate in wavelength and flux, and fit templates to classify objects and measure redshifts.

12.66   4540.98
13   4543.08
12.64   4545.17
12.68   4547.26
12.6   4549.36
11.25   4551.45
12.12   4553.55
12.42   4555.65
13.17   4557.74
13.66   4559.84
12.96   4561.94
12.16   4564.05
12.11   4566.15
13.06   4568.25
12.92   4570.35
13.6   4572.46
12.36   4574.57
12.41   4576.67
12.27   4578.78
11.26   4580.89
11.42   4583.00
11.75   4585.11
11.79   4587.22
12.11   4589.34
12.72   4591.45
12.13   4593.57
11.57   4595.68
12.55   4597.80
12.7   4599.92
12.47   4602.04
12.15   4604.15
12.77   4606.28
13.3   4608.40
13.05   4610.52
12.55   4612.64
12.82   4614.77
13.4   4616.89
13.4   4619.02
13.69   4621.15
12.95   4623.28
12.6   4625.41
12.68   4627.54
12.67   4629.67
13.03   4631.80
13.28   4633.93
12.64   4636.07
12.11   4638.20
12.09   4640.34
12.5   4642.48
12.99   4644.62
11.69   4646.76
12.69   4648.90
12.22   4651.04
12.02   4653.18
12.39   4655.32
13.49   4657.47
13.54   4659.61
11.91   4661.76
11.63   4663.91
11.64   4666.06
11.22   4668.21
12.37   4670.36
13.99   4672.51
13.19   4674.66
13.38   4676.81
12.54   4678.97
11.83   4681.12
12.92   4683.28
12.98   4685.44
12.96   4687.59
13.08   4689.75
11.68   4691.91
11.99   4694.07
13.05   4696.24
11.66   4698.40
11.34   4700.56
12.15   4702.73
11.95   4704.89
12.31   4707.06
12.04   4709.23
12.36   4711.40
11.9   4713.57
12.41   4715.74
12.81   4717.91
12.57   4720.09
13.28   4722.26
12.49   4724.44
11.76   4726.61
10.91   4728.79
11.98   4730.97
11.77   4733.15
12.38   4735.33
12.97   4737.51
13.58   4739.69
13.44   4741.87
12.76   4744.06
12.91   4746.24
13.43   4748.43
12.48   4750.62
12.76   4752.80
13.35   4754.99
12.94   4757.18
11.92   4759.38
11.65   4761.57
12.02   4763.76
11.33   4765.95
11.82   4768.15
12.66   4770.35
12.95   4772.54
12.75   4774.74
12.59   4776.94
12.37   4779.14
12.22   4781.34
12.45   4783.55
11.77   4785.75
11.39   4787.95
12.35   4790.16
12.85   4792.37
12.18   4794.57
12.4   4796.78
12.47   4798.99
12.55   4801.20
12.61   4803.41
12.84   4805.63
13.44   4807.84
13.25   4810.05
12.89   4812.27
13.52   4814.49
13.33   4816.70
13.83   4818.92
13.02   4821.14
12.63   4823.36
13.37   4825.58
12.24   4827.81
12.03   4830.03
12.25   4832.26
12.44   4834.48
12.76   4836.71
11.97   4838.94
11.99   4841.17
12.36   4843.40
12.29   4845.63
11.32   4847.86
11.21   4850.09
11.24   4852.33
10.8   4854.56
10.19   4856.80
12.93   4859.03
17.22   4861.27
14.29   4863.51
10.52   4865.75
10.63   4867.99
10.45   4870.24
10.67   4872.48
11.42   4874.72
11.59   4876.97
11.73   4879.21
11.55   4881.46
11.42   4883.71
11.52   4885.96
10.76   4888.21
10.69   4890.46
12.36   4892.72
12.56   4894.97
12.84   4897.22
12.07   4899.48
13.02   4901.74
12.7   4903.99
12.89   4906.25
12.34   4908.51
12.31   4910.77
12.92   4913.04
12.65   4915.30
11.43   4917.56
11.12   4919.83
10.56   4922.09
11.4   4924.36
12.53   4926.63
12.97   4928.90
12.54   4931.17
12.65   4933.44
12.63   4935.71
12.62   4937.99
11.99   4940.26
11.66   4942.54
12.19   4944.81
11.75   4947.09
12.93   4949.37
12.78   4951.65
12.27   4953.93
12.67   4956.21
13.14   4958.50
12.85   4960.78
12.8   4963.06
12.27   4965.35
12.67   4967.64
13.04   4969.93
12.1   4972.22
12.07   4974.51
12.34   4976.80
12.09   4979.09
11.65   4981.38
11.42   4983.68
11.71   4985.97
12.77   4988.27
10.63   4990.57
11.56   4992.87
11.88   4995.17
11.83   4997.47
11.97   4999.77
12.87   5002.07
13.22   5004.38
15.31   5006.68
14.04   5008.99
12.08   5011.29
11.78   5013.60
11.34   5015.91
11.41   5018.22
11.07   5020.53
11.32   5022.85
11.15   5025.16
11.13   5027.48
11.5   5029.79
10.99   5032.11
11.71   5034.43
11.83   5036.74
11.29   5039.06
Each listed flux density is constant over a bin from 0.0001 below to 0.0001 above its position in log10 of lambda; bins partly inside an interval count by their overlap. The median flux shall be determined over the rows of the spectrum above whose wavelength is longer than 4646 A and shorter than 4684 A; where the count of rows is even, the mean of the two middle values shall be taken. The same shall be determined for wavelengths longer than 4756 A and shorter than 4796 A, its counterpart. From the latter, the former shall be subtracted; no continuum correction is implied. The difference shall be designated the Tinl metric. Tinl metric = -0.1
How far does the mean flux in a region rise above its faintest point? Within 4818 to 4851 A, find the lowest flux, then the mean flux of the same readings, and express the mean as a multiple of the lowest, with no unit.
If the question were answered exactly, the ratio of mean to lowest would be 1.10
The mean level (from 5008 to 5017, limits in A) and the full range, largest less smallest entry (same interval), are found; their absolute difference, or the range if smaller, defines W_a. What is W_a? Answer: 2.7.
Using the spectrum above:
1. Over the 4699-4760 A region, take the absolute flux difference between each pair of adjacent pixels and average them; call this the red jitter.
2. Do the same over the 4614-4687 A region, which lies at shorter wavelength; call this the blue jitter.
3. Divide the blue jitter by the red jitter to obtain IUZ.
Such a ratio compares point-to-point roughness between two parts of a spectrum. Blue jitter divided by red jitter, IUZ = 1.02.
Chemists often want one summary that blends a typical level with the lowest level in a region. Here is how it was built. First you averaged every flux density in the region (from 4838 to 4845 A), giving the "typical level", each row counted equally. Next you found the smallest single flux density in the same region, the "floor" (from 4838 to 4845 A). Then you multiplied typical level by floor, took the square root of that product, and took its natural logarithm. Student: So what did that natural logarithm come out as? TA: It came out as 2.49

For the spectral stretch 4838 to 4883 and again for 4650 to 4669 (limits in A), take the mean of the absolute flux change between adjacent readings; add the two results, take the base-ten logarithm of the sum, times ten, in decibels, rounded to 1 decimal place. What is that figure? 1.6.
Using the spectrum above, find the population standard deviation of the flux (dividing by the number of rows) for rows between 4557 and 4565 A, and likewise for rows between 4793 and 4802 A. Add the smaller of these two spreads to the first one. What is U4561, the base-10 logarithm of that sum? -0.17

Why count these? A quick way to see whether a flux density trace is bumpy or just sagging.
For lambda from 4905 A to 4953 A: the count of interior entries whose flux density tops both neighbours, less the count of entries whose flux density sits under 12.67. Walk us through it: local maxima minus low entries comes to -11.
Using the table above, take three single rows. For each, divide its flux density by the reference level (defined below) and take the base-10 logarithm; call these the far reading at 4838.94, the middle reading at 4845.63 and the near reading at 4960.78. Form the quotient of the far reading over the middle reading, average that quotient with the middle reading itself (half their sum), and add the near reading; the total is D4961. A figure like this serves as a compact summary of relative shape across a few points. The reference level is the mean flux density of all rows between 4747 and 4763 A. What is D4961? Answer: 1.0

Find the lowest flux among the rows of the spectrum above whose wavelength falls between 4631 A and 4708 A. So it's 11.22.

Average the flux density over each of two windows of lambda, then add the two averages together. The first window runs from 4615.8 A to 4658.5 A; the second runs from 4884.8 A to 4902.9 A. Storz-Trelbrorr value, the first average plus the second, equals 24.7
